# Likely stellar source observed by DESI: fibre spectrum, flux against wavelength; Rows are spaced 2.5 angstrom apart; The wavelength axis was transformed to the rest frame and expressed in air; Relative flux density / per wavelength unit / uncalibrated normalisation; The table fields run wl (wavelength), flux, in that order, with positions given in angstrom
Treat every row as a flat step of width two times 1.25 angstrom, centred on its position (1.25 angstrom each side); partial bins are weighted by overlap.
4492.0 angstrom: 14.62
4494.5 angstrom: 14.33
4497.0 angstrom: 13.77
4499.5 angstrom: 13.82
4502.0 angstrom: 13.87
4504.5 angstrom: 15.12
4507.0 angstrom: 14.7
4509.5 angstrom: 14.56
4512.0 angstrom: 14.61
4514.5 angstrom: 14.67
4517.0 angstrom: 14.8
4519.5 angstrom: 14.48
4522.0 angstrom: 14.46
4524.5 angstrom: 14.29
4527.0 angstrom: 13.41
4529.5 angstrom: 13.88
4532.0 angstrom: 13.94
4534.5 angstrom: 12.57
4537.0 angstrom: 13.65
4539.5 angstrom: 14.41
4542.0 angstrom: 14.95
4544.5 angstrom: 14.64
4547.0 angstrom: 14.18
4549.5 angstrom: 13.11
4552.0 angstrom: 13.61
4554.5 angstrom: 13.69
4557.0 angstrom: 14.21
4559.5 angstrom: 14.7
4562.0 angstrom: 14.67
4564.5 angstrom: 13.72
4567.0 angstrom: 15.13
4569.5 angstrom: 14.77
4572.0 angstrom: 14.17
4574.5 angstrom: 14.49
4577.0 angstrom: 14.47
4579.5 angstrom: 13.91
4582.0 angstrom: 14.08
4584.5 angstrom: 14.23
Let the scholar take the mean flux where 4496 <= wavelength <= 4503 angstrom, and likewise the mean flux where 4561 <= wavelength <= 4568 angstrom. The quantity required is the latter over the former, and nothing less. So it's 1.05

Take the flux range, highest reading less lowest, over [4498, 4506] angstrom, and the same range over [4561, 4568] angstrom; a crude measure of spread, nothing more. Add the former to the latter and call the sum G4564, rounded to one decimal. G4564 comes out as 2.7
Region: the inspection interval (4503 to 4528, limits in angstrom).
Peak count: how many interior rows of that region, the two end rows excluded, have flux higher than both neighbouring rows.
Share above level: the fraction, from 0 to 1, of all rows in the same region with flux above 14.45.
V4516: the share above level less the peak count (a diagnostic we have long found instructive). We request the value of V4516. -0.2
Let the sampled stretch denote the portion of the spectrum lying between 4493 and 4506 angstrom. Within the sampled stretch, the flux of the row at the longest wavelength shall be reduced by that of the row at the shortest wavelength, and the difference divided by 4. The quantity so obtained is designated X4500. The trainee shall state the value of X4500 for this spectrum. 0.20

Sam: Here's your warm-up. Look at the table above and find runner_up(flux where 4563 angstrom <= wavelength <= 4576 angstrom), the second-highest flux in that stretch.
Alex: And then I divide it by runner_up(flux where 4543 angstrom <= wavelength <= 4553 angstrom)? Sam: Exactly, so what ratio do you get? 1.04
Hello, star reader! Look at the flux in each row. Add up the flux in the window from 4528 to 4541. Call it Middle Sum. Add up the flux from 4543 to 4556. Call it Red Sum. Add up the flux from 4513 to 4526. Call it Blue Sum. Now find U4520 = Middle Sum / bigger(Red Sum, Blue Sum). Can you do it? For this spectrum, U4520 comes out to 0.94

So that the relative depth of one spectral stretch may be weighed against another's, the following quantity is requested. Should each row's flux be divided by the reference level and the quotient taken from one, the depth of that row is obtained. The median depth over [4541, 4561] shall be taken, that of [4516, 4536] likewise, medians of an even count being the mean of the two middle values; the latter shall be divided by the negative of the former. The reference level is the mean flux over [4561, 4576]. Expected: -1.3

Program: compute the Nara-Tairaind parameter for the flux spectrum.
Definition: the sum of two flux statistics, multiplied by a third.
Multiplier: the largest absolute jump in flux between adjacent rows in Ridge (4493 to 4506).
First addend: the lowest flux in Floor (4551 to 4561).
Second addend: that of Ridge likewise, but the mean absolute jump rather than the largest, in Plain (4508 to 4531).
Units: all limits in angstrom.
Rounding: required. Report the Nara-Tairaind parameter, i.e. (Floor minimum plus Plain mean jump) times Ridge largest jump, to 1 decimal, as 17.3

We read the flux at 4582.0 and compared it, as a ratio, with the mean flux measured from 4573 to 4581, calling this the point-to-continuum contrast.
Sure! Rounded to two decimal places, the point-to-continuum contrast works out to 0.99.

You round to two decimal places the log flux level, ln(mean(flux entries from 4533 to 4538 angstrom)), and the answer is 2.57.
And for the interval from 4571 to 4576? 2.66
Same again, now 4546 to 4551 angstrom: 2.61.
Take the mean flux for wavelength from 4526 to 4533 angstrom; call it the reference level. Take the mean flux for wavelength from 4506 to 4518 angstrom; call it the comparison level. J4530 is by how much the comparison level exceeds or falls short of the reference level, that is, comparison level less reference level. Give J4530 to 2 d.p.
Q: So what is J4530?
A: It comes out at 0.92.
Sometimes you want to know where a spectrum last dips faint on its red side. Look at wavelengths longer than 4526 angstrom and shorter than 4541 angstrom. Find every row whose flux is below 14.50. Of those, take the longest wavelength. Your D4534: 4539.5 angstrom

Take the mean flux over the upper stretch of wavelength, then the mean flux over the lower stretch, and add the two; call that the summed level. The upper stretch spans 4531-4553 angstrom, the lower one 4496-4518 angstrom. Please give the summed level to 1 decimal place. 28.3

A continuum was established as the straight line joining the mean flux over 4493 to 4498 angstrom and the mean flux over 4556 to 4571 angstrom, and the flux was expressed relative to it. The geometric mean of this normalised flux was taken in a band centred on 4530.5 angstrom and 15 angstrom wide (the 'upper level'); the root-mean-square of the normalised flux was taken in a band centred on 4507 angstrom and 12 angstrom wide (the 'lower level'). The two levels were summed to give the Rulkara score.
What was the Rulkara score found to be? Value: 1.98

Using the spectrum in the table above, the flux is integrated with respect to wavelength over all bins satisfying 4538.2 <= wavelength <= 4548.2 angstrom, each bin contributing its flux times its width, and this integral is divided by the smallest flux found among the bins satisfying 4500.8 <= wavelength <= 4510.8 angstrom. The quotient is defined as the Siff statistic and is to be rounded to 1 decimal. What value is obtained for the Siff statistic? 10.5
